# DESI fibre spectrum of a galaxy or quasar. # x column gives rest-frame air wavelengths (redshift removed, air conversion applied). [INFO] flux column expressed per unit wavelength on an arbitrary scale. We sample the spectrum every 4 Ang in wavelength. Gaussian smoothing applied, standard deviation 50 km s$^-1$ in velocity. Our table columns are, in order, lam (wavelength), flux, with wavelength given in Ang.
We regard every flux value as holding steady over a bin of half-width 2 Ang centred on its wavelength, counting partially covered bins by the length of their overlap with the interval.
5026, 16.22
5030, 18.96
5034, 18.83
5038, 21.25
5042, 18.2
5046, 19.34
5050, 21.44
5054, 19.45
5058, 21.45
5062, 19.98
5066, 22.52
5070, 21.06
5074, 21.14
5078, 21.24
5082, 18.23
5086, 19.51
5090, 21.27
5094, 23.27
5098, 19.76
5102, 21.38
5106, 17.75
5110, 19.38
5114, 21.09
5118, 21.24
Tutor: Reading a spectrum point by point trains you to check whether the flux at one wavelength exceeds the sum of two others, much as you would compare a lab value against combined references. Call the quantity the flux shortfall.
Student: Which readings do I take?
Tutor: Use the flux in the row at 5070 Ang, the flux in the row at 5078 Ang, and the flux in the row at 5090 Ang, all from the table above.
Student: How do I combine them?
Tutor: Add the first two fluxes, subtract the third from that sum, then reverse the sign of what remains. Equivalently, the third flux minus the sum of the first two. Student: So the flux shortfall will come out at -21.0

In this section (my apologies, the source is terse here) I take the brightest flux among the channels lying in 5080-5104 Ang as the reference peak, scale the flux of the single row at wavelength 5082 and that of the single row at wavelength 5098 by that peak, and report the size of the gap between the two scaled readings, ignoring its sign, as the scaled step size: 0.07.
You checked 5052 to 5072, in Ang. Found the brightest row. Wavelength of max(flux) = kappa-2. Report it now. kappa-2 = 5066 Ang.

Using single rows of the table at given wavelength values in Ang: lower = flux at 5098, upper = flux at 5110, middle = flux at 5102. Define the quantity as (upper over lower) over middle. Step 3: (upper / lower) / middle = 0.046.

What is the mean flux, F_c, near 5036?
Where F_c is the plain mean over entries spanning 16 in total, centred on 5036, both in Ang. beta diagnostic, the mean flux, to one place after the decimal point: 19.3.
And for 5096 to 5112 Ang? 19.6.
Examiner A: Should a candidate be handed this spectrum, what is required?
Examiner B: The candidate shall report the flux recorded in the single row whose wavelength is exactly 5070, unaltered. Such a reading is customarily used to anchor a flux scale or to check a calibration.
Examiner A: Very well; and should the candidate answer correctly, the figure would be 21.06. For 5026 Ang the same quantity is 16.22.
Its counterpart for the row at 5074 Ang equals 21.14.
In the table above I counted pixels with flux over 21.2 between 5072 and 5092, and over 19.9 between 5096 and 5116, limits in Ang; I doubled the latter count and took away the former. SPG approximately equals 2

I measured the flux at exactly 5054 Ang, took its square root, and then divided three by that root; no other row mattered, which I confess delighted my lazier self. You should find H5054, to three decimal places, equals 0.680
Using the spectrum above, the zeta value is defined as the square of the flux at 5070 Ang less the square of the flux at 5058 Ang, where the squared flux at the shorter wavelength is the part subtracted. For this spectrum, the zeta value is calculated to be -17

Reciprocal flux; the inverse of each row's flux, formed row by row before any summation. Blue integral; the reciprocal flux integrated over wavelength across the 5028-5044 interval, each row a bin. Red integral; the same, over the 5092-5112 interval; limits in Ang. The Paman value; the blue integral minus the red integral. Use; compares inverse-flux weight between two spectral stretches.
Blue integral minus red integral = -0.2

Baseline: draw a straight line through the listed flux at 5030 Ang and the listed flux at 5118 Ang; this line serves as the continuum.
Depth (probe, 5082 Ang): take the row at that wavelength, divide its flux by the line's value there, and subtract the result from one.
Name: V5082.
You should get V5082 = 0.10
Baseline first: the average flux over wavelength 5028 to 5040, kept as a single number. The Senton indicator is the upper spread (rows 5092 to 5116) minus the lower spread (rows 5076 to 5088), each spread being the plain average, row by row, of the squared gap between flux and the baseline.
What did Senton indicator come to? 2.1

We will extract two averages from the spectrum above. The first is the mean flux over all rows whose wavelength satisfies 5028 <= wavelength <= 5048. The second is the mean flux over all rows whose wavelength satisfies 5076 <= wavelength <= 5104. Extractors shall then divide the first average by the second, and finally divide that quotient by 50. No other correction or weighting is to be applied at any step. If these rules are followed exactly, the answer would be 0.0187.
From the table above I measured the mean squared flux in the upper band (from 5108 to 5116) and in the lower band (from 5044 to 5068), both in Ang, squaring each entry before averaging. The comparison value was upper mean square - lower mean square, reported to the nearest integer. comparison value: -20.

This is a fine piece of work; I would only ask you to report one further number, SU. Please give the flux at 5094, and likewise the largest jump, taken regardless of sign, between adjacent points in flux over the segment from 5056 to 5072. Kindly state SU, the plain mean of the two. 12.9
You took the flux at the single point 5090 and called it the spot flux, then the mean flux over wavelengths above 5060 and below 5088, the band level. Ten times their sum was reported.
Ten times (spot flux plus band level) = 418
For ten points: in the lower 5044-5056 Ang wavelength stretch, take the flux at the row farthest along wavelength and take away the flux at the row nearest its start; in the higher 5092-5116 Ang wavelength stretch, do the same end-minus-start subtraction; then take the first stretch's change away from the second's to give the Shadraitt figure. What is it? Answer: -2.3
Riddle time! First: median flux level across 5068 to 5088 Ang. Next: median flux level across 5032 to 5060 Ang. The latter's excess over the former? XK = -1.6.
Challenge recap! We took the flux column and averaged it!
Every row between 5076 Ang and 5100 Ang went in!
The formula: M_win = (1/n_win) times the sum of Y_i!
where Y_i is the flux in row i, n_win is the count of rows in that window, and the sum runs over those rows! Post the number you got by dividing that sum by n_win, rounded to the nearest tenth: 20.5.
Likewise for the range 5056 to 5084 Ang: 20.8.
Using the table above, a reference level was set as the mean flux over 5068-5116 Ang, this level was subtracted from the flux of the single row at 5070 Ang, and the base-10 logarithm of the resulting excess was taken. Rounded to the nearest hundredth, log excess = -0.20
